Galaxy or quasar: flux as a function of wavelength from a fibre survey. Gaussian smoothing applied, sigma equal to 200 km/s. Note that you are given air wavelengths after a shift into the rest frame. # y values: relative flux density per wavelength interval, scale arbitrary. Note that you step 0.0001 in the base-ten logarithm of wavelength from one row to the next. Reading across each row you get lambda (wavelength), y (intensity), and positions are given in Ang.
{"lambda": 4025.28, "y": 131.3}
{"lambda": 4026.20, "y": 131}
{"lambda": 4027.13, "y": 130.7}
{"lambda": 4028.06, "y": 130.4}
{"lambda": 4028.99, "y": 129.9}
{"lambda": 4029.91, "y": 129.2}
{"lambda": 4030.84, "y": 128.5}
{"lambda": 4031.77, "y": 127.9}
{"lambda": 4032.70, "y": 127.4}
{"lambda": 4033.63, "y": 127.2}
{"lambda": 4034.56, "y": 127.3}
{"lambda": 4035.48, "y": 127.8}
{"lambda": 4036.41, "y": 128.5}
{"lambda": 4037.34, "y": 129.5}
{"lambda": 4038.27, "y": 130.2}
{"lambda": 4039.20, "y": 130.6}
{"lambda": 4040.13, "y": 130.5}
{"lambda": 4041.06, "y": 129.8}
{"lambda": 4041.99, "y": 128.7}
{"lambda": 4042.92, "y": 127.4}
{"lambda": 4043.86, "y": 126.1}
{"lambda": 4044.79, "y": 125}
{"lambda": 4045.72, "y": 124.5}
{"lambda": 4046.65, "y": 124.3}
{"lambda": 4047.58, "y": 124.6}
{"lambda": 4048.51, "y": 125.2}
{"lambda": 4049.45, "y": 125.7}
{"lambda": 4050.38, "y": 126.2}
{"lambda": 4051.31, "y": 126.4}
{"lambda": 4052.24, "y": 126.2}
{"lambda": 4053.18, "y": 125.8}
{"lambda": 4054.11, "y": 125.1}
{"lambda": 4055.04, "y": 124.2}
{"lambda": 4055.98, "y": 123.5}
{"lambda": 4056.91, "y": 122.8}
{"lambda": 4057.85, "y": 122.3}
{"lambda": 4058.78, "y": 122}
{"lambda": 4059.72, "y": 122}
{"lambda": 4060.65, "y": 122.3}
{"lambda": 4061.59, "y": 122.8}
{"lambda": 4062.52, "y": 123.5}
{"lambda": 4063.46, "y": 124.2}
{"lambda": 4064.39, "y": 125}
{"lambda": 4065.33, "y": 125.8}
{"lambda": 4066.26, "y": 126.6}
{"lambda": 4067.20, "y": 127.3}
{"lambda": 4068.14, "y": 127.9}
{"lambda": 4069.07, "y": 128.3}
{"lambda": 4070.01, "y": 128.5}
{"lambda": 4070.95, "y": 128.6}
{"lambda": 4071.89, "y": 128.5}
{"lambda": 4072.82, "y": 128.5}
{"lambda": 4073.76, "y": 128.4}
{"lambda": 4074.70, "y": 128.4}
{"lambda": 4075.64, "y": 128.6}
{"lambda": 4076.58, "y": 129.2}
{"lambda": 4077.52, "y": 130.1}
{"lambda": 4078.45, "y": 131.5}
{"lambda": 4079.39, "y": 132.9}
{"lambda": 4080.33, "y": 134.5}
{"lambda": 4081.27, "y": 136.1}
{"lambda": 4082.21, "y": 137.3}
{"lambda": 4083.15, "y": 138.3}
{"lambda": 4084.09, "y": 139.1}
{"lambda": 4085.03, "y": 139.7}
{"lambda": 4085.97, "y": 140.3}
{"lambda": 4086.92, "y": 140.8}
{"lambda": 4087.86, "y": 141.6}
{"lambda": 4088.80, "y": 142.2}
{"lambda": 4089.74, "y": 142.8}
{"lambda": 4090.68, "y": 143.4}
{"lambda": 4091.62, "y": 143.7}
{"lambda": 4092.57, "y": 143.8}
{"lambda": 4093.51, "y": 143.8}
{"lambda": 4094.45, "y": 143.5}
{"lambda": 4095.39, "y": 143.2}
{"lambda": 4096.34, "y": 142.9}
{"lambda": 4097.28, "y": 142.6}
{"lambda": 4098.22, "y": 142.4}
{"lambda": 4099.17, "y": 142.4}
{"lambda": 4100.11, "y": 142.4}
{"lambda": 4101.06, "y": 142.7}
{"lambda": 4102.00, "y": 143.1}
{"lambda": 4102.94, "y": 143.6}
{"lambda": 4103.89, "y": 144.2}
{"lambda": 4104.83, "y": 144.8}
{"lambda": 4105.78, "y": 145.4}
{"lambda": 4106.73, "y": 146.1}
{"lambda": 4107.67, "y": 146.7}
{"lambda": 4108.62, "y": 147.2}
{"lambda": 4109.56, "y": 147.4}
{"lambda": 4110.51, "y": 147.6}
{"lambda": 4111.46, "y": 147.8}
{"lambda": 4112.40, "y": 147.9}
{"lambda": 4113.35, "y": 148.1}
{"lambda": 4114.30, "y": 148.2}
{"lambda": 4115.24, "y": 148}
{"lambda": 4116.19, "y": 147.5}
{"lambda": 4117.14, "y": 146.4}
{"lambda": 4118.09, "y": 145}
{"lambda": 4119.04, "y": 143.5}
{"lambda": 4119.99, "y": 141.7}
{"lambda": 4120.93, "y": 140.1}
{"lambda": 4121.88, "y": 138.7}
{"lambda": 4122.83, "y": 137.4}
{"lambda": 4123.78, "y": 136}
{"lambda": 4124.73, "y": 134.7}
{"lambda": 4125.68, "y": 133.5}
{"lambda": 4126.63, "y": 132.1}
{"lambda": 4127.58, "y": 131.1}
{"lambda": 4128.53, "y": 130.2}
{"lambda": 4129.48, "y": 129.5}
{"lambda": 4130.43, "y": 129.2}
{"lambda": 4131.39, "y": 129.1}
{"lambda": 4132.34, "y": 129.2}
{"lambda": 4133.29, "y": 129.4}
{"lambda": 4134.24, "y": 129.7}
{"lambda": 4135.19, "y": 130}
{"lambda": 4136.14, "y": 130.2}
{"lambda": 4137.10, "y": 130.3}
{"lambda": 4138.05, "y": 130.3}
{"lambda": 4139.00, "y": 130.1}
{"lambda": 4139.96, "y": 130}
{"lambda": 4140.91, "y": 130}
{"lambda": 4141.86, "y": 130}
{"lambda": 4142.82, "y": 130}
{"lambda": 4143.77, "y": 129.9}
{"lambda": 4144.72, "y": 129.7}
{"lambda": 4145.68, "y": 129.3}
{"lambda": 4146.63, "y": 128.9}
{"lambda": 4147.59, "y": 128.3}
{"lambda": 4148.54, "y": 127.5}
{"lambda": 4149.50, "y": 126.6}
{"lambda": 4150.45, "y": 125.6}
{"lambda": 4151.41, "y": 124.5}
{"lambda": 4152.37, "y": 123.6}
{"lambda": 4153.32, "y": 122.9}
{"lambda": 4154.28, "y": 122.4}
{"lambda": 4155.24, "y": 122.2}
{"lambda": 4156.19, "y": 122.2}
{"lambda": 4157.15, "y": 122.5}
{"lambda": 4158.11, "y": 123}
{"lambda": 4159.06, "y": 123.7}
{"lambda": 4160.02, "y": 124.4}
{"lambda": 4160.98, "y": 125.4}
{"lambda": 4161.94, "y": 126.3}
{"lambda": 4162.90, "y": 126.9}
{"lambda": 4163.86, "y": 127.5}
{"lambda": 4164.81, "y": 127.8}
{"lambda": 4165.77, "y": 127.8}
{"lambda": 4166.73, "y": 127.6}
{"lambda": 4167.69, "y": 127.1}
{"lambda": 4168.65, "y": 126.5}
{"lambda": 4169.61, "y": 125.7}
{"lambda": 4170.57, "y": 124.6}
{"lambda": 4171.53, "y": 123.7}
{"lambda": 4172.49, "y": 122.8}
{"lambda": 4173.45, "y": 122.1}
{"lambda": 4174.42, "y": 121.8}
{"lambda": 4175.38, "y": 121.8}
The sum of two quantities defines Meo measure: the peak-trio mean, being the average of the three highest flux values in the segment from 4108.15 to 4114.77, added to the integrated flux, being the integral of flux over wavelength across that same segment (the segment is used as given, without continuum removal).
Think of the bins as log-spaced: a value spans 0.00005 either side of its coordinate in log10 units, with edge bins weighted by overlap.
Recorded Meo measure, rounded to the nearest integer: 1127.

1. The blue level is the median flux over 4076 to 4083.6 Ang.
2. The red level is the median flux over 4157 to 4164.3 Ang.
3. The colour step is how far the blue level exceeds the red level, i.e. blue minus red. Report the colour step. 9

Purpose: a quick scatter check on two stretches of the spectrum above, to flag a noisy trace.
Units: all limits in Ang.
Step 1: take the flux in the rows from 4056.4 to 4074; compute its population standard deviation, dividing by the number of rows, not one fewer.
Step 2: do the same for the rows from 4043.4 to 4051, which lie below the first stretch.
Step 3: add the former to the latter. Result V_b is 3.3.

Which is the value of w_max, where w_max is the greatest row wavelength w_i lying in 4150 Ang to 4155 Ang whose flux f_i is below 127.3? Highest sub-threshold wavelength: 4154.28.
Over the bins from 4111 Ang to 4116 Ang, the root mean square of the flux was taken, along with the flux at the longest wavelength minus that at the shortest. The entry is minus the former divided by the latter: -740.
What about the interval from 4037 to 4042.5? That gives 162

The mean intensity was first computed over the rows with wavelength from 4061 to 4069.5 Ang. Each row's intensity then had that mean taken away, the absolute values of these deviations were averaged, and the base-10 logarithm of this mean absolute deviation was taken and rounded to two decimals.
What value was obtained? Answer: 0.21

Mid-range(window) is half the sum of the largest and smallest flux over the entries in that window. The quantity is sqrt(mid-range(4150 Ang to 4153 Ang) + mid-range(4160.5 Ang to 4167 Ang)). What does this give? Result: 15.8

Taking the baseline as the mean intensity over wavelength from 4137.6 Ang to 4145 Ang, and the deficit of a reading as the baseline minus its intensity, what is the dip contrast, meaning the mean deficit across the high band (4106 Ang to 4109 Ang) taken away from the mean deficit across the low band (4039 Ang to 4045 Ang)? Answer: 18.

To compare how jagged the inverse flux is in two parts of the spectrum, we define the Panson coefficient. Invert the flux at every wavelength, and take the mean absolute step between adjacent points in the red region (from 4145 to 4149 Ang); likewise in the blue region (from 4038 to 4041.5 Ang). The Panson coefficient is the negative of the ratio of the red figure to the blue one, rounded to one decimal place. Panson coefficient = -1.5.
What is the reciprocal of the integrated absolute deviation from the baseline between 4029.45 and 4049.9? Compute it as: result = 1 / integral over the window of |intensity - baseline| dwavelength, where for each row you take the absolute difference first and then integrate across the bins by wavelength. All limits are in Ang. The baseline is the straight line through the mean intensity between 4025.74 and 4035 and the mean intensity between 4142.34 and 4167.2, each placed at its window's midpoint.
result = 0.027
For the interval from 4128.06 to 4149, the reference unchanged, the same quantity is 0.015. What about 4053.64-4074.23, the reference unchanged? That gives 0.016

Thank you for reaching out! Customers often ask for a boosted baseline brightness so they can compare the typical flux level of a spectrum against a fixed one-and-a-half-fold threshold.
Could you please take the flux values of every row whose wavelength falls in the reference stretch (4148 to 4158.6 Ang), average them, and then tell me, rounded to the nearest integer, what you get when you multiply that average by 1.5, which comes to 186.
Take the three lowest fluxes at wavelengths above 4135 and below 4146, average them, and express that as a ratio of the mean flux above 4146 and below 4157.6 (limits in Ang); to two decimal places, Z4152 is 1.04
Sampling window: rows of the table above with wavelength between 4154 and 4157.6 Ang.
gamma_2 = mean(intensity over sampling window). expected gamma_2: 122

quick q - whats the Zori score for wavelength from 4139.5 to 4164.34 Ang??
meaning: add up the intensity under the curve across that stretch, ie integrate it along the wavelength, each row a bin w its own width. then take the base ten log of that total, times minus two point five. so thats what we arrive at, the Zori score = -8.74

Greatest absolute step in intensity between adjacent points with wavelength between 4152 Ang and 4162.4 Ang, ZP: 1.0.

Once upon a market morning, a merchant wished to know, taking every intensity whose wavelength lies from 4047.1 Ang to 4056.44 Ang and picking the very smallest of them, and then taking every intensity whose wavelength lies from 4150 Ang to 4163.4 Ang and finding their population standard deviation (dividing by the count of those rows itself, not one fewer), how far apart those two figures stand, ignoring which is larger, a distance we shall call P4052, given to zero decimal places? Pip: 122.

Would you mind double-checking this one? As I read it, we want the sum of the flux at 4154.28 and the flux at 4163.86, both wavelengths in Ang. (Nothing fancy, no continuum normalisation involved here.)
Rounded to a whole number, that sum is 250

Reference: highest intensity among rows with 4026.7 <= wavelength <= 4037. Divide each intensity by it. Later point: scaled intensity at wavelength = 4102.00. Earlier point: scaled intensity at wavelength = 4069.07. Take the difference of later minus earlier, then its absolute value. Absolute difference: 0.11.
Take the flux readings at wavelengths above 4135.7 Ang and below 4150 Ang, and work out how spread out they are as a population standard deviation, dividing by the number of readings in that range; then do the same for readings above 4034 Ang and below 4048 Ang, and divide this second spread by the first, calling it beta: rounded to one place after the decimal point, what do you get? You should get 2.0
